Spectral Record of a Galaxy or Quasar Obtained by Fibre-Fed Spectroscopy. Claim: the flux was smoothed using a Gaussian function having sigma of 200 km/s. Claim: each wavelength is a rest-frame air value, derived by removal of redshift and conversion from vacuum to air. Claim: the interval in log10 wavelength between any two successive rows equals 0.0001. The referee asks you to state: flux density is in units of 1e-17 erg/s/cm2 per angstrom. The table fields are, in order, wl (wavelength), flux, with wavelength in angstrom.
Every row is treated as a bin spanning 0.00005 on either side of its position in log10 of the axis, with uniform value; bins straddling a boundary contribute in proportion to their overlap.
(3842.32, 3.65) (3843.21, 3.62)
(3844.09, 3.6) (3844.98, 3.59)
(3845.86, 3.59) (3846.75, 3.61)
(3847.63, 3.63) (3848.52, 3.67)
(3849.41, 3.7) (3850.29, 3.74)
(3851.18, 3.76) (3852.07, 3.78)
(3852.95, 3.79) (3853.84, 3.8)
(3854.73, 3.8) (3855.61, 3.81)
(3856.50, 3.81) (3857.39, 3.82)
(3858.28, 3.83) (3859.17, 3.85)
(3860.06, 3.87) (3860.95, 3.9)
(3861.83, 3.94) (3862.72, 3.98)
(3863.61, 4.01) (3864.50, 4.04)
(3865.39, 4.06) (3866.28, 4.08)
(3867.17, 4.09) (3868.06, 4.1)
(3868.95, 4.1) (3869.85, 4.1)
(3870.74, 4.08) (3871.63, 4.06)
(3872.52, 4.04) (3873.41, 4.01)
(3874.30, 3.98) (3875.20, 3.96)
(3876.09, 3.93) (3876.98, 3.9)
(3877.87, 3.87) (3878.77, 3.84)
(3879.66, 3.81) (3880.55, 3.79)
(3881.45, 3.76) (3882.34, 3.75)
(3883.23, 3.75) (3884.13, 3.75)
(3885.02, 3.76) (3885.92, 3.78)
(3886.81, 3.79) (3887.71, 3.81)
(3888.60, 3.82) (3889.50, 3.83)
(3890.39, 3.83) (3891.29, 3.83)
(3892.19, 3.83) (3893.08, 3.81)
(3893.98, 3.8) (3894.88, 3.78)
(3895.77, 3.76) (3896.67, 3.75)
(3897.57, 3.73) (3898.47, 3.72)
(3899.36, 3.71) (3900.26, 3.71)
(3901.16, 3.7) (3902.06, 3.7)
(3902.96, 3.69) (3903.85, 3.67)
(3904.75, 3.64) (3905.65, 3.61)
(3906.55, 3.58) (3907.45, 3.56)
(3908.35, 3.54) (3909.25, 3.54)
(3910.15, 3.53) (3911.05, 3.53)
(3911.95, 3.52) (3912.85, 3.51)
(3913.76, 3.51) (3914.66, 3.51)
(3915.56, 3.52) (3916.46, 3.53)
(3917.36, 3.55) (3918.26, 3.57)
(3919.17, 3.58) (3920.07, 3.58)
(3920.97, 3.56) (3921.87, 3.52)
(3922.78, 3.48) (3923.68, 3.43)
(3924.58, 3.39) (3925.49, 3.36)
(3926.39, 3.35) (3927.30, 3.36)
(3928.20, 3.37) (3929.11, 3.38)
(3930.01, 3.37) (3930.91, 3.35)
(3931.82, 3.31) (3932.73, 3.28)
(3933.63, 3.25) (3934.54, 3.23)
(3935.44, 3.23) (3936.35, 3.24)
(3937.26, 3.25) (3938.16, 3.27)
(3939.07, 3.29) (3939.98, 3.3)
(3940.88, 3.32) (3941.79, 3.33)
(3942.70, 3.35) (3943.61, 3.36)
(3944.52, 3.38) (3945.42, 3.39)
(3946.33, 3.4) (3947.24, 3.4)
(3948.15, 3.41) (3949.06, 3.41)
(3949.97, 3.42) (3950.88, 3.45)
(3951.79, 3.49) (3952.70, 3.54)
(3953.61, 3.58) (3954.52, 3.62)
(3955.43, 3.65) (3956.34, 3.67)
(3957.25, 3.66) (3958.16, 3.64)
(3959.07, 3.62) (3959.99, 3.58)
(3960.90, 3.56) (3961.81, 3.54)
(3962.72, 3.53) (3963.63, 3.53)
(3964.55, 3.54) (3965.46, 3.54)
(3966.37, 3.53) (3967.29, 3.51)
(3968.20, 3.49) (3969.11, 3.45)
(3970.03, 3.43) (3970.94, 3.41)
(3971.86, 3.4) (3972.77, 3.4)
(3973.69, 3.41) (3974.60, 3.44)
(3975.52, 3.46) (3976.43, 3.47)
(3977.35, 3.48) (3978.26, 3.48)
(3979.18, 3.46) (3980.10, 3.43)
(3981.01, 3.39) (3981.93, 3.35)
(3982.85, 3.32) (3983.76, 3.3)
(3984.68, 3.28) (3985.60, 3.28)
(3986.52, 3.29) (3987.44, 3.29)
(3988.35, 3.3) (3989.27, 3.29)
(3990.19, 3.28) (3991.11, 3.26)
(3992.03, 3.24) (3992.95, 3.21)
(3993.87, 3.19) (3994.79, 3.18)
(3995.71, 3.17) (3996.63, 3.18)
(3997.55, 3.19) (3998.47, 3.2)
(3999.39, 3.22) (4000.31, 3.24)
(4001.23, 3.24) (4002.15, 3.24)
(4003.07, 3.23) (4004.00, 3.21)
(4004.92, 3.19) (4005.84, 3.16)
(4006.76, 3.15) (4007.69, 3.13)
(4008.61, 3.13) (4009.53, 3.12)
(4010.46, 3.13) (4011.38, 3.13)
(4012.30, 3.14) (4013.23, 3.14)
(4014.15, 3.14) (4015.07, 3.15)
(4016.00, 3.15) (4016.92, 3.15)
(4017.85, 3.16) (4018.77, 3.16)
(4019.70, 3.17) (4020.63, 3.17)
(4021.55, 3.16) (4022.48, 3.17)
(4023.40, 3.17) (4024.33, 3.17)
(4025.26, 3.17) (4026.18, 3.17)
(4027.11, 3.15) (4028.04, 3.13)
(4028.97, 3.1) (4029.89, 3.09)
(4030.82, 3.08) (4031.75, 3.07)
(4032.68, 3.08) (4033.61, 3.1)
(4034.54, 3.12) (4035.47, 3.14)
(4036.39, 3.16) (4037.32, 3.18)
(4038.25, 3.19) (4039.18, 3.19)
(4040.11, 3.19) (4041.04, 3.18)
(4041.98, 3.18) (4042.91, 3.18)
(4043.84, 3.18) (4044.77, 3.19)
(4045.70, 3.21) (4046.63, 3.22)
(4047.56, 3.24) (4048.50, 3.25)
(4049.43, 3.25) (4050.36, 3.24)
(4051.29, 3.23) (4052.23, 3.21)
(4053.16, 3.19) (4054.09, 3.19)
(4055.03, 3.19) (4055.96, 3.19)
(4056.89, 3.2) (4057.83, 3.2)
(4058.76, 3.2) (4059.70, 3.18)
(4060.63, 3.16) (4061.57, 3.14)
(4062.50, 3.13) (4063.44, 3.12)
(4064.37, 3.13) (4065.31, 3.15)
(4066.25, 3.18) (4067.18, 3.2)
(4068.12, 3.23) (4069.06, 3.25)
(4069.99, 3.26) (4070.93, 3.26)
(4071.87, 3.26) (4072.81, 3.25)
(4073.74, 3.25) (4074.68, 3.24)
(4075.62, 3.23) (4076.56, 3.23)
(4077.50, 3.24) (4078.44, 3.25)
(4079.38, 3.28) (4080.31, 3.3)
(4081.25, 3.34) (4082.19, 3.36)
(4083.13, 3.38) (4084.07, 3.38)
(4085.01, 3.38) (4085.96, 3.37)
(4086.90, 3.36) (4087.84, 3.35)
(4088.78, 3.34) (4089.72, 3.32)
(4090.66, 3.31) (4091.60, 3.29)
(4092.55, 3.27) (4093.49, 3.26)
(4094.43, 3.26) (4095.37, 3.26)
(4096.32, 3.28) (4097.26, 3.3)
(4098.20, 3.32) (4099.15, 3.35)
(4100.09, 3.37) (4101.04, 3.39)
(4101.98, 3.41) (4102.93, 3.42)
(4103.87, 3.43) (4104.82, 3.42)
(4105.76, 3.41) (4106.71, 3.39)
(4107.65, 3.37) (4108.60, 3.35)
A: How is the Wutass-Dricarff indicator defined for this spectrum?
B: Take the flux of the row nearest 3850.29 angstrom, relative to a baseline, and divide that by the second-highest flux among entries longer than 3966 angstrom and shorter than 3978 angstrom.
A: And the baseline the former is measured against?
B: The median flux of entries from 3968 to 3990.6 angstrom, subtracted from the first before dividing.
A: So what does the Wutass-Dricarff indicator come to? 0.10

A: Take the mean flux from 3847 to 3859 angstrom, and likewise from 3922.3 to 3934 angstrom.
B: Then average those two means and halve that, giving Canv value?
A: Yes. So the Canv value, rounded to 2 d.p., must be 1.78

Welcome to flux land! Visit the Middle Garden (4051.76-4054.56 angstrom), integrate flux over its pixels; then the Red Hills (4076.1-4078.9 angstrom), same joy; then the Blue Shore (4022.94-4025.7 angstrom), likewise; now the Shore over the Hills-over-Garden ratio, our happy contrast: 8.6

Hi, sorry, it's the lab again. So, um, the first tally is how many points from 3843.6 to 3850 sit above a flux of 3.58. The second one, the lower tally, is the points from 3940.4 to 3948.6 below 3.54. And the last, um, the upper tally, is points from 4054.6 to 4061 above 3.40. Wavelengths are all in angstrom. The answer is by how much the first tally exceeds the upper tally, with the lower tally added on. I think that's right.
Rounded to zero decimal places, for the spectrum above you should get 16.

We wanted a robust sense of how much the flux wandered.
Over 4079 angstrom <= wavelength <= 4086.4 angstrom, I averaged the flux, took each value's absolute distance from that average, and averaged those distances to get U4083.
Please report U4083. 0.03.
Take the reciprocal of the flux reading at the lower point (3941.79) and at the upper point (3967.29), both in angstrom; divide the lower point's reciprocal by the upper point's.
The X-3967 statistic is 1.054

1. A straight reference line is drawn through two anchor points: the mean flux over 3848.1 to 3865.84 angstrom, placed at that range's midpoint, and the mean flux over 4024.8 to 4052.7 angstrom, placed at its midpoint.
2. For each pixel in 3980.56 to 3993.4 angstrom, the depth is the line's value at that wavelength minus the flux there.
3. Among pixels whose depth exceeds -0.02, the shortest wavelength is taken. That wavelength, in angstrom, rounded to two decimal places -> 3981.01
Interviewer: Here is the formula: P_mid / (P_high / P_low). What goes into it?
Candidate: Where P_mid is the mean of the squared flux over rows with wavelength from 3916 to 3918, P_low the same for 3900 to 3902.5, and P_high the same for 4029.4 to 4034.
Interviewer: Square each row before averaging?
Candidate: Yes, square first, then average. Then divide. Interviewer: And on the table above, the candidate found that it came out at 18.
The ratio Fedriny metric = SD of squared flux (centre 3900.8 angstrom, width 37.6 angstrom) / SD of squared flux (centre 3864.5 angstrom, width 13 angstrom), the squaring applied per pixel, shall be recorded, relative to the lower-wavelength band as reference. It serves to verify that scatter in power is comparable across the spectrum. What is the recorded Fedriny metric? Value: 1.1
